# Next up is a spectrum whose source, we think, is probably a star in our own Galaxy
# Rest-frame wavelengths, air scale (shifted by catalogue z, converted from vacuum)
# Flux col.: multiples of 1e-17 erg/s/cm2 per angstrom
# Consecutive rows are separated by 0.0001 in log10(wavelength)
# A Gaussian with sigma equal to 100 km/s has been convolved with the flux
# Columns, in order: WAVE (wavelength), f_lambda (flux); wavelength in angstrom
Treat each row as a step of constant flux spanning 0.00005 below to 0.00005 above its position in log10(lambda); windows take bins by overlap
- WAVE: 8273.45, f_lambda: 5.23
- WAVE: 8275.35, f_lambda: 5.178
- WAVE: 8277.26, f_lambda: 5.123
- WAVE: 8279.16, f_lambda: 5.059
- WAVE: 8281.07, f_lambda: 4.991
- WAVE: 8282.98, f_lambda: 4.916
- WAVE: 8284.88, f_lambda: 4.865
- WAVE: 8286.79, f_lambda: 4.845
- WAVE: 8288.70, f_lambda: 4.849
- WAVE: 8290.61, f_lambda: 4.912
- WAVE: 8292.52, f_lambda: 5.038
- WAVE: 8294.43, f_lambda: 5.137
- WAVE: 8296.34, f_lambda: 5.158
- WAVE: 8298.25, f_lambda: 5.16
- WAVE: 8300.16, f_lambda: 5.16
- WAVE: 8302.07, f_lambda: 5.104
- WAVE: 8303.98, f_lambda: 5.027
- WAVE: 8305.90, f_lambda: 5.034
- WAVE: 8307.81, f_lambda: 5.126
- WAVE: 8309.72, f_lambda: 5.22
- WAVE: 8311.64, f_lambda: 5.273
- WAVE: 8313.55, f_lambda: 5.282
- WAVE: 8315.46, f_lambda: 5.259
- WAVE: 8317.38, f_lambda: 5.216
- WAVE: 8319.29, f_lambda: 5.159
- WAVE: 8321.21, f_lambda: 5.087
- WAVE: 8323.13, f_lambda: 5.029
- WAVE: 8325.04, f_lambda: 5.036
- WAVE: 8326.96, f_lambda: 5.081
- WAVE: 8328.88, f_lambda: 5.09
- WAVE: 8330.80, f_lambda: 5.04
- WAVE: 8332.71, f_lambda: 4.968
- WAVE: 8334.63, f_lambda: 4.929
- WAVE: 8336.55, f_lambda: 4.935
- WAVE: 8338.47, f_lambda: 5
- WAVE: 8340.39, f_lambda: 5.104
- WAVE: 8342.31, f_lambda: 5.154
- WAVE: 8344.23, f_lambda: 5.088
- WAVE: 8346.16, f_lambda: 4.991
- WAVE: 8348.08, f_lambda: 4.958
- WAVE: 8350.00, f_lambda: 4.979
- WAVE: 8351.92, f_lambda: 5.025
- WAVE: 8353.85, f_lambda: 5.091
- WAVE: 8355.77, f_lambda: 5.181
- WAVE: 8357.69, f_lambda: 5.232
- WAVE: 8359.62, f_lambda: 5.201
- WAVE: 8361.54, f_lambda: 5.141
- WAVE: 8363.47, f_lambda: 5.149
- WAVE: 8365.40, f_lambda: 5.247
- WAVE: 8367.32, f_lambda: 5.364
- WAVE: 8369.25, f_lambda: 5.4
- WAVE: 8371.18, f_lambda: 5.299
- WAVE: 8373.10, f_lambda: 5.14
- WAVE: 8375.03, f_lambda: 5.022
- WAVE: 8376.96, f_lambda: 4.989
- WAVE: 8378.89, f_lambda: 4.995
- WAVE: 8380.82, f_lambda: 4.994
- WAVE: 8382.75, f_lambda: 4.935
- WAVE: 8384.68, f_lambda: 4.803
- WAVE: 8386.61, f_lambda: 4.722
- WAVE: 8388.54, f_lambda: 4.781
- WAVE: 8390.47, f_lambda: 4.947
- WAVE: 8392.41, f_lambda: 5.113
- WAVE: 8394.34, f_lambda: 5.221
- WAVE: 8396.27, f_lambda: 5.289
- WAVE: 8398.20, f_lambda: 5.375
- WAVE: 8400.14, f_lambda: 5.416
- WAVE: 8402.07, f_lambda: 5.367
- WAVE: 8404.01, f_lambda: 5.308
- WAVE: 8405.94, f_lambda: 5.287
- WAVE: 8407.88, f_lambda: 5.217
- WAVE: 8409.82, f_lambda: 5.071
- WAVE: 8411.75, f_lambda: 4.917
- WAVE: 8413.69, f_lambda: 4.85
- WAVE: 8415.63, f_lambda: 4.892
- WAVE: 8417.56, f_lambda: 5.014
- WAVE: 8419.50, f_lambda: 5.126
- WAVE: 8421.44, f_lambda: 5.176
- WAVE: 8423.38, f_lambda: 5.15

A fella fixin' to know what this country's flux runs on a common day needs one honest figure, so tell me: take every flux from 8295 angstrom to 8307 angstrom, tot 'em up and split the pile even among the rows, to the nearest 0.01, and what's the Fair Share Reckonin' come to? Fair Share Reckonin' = 5.11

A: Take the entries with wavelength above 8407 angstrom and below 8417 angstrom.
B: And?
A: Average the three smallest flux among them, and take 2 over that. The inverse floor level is 0.409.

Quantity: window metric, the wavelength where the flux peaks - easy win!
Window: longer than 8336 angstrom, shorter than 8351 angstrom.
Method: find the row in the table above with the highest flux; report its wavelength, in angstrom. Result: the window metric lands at 8342.31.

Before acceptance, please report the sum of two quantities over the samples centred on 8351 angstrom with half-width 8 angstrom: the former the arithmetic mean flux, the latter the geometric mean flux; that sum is 10.1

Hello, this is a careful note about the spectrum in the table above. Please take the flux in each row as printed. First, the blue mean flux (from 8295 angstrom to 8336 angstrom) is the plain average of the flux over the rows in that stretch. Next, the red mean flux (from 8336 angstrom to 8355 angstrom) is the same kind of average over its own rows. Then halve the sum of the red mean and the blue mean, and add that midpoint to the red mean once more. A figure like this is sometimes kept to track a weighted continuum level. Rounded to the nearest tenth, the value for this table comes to 10.1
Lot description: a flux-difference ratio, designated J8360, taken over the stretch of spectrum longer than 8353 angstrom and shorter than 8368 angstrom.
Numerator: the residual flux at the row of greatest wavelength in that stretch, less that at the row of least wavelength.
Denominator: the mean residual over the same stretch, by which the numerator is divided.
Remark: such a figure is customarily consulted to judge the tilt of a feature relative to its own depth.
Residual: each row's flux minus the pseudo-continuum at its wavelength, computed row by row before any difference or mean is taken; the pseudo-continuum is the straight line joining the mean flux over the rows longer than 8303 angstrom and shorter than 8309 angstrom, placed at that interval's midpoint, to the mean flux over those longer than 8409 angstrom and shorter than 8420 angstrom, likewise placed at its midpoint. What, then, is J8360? 1.6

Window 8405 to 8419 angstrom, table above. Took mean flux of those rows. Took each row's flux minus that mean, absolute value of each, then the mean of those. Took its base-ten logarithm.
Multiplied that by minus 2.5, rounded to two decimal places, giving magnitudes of 2.18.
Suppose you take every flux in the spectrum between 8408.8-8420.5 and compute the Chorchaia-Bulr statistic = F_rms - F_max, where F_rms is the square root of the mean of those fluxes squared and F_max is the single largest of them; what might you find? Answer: -0.15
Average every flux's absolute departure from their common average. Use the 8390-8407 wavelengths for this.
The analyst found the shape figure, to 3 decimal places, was 0.110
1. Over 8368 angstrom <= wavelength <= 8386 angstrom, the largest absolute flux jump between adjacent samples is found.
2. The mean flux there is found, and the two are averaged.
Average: 2.61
